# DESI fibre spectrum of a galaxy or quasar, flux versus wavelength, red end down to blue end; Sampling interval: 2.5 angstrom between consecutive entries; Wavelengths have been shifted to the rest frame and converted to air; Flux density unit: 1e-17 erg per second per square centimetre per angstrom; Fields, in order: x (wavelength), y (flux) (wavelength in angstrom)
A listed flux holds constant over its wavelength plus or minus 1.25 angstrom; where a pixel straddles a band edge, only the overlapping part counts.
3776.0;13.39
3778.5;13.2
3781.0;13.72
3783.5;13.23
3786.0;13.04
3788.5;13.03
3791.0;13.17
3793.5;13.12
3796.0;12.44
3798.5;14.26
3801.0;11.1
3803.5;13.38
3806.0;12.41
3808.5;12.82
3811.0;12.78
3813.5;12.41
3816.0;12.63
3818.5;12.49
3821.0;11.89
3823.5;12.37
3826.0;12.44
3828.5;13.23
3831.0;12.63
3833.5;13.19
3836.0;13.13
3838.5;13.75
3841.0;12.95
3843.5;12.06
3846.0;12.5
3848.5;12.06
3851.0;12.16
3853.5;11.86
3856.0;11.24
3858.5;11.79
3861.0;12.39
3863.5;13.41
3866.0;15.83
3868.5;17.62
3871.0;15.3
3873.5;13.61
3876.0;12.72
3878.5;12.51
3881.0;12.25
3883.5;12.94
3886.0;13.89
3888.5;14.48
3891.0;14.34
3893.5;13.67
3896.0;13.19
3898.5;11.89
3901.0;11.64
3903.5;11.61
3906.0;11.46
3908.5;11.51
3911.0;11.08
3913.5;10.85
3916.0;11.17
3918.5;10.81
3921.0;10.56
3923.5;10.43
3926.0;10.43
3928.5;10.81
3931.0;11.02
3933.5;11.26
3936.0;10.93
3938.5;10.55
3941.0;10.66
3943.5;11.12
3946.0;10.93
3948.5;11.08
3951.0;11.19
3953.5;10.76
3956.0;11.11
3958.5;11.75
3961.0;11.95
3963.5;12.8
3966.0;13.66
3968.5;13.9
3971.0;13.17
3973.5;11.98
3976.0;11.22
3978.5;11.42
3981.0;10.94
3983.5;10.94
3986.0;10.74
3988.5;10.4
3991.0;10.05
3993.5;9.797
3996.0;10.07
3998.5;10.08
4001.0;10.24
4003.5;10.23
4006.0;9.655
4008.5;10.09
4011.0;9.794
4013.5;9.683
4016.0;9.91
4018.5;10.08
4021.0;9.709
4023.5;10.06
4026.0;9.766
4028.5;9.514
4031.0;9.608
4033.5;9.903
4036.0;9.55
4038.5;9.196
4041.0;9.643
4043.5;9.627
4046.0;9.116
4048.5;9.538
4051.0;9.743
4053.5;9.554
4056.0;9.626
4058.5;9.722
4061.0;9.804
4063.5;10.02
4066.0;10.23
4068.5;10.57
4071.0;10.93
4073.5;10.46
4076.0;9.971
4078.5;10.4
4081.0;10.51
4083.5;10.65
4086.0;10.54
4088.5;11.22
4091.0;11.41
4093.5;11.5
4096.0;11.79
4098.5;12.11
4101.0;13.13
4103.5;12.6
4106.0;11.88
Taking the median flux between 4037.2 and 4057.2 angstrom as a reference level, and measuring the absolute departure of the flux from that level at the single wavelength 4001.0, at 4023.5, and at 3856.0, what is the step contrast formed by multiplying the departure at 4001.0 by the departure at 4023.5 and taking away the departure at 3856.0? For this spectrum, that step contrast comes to -1.3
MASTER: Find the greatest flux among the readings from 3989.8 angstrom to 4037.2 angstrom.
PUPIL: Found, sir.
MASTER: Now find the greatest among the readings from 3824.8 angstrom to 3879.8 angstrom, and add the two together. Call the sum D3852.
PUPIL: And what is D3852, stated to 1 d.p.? 27.9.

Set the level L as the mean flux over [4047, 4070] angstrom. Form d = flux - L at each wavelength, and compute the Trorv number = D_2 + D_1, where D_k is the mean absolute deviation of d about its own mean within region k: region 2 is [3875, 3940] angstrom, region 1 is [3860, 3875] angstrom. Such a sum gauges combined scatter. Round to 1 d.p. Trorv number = 2.6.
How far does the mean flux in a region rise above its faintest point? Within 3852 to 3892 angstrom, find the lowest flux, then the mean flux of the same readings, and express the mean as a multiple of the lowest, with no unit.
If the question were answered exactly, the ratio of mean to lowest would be 1.20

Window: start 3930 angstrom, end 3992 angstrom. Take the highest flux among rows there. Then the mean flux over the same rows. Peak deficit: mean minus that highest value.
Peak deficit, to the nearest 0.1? -2.5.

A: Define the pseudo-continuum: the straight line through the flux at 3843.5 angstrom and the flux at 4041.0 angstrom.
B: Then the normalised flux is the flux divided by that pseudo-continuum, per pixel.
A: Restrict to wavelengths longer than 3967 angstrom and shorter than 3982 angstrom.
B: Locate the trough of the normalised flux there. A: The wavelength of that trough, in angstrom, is 3981.0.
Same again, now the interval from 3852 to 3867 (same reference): 3856.0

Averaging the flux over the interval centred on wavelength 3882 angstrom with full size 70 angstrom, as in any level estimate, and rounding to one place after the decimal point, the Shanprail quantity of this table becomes 12.8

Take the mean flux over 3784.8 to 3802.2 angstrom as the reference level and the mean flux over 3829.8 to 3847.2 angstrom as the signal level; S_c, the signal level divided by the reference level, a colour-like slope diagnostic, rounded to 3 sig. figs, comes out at 1.00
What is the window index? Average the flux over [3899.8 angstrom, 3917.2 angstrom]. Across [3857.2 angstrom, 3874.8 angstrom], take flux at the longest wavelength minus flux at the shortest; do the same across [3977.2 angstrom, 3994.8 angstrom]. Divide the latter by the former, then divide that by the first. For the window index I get -0.08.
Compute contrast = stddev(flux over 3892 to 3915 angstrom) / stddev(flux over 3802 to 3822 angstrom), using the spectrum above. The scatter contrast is 2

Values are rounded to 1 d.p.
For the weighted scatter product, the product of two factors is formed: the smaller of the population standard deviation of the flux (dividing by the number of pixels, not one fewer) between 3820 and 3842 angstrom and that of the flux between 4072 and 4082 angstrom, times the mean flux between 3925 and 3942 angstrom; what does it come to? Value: 2.3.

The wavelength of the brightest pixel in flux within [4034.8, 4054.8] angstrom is 4051.0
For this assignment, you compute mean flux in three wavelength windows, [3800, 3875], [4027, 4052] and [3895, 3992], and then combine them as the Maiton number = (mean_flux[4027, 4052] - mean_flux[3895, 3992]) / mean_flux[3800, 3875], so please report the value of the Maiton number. -0.140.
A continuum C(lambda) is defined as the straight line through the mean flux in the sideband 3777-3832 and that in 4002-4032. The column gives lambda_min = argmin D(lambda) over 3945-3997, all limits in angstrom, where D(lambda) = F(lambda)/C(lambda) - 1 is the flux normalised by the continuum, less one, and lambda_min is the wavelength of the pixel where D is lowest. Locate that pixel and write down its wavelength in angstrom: 3993.5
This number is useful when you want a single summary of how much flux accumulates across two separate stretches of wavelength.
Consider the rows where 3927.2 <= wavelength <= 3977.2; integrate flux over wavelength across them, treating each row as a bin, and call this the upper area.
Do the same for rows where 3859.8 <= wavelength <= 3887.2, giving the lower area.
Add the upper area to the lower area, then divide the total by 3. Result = 320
